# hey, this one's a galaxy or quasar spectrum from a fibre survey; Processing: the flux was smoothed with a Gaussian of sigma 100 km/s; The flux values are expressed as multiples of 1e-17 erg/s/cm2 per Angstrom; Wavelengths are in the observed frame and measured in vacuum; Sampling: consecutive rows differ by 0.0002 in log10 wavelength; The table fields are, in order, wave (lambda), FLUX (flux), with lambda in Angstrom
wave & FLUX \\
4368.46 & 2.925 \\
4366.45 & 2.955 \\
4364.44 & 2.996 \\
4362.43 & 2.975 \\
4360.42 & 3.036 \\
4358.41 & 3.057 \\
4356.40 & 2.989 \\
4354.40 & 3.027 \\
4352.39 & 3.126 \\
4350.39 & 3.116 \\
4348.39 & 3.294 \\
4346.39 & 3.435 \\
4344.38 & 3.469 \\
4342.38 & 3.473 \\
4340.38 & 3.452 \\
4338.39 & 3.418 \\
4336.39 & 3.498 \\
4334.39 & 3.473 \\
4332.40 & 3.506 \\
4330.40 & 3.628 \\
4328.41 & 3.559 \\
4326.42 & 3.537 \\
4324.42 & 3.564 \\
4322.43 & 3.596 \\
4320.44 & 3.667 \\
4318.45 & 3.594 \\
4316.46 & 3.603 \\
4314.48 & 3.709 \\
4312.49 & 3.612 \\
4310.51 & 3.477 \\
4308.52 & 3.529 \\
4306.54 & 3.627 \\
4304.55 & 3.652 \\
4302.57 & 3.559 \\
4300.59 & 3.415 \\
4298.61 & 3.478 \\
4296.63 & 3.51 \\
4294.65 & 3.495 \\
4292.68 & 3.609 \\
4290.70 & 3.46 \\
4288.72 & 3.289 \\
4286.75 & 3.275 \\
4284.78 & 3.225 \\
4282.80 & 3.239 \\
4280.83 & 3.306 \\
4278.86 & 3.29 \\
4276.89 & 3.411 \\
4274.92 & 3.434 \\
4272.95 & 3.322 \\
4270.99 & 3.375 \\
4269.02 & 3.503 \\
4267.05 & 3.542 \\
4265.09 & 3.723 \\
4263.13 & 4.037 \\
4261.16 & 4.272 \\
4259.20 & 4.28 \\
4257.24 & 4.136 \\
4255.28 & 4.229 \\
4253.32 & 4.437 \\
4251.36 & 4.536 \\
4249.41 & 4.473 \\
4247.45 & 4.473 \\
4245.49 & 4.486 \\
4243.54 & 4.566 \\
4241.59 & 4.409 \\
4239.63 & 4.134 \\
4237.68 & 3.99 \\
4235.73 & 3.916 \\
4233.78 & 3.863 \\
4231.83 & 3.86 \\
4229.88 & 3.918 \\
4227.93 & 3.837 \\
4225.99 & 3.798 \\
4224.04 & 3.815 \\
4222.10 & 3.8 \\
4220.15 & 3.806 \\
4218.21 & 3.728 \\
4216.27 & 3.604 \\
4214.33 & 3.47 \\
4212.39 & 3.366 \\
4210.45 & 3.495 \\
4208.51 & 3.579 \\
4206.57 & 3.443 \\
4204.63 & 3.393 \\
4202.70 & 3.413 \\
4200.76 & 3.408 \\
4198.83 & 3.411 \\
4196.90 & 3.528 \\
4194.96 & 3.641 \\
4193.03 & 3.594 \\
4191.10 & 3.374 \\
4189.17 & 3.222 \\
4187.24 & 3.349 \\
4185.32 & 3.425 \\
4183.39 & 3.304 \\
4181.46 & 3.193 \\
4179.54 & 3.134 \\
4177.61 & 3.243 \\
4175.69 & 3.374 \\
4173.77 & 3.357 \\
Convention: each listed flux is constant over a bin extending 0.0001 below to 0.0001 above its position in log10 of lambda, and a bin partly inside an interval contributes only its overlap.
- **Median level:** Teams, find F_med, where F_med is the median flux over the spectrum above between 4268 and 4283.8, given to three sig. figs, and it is 3.35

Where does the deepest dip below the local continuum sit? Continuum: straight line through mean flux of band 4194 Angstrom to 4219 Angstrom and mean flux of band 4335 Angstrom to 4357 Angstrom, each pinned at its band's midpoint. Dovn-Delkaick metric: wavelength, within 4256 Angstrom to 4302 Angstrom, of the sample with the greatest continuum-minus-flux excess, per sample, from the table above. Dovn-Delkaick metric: 4284.78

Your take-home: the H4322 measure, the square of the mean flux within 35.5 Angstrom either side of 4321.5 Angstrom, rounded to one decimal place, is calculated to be 12.0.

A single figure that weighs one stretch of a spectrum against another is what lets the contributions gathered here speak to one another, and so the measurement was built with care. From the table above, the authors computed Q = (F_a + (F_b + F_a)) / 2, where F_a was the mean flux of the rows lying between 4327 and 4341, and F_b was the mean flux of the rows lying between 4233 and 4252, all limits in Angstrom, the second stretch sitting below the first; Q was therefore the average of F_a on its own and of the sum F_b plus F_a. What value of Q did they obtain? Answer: 5.65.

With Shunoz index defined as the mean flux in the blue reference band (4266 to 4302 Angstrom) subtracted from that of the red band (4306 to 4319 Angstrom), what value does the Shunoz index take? 0.19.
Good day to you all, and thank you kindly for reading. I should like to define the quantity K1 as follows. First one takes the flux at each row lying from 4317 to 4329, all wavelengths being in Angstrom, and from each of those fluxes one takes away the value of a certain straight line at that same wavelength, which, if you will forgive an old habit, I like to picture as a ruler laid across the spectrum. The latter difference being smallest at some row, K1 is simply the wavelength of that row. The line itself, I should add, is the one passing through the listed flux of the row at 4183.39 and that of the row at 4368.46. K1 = 4326.42 Angstrom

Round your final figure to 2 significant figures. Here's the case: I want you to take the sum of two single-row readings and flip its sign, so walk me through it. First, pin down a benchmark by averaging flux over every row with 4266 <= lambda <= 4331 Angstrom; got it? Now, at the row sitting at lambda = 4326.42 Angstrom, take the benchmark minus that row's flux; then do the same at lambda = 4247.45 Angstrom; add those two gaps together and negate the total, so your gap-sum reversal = 1.0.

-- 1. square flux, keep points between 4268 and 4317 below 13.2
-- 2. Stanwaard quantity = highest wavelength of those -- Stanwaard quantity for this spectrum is 4316.46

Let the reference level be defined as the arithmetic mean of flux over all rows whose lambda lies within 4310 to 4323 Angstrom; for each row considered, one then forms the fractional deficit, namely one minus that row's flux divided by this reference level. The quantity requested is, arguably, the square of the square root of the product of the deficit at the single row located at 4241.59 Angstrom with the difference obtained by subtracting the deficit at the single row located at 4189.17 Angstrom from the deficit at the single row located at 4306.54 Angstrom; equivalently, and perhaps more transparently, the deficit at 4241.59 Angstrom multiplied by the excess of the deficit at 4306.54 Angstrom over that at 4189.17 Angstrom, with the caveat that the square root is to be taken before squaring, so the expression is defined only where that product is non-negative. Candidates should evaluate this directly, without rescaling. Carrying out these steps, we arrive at 0.025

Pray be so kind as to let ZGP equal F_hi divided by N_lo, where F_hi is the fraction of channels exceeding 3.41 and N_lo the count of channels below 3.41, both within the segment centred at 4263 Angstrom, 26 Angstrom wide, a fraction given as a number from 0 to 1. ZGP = 0.42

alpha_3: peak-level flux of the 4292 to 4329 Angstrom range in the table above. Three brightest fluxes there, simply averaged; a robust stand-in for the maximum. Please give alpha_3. 3.68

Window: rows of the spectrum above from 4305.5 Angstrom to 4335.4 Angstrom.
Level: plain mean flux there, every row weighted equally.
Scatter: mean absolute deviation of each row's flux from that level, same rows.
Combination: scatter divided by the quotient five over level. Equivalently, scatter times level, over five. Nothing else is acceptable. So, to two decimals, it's 0.04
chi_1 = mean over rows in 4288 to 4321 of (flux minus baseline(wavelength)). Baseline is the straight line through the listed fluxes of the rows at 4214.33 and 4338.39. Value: 0.11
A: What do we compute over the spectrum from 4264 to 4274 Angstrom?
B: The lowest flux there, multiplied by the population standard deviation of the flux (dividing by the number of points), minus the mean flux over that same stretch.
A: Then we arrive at -3.03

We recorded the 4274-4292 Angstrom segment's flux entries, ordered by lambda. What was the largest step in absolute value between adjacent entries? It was 0.17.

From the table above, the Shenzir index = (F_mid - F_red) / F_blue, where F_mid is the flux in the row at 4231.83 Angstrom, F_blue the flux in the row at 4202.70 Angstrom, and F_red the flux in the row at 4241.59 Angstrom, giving -0.16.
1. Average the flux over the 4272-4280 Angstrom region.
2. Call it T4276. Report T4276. 3.36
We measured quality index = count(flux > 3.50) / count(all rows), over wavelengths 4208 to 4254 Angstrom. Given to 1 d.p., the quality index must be 0.9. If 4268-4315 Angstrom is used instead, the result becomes 0.4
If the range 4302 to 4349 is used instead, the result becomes 0.6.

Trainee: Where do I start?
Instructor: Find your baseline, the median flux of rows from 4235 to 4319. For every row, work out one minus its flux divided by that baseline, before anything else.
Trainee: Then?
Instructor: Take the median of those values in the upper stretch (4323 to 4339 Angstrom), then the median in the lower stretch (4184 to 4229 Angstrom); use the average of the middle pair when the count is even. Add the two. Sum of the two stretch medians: 0.05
